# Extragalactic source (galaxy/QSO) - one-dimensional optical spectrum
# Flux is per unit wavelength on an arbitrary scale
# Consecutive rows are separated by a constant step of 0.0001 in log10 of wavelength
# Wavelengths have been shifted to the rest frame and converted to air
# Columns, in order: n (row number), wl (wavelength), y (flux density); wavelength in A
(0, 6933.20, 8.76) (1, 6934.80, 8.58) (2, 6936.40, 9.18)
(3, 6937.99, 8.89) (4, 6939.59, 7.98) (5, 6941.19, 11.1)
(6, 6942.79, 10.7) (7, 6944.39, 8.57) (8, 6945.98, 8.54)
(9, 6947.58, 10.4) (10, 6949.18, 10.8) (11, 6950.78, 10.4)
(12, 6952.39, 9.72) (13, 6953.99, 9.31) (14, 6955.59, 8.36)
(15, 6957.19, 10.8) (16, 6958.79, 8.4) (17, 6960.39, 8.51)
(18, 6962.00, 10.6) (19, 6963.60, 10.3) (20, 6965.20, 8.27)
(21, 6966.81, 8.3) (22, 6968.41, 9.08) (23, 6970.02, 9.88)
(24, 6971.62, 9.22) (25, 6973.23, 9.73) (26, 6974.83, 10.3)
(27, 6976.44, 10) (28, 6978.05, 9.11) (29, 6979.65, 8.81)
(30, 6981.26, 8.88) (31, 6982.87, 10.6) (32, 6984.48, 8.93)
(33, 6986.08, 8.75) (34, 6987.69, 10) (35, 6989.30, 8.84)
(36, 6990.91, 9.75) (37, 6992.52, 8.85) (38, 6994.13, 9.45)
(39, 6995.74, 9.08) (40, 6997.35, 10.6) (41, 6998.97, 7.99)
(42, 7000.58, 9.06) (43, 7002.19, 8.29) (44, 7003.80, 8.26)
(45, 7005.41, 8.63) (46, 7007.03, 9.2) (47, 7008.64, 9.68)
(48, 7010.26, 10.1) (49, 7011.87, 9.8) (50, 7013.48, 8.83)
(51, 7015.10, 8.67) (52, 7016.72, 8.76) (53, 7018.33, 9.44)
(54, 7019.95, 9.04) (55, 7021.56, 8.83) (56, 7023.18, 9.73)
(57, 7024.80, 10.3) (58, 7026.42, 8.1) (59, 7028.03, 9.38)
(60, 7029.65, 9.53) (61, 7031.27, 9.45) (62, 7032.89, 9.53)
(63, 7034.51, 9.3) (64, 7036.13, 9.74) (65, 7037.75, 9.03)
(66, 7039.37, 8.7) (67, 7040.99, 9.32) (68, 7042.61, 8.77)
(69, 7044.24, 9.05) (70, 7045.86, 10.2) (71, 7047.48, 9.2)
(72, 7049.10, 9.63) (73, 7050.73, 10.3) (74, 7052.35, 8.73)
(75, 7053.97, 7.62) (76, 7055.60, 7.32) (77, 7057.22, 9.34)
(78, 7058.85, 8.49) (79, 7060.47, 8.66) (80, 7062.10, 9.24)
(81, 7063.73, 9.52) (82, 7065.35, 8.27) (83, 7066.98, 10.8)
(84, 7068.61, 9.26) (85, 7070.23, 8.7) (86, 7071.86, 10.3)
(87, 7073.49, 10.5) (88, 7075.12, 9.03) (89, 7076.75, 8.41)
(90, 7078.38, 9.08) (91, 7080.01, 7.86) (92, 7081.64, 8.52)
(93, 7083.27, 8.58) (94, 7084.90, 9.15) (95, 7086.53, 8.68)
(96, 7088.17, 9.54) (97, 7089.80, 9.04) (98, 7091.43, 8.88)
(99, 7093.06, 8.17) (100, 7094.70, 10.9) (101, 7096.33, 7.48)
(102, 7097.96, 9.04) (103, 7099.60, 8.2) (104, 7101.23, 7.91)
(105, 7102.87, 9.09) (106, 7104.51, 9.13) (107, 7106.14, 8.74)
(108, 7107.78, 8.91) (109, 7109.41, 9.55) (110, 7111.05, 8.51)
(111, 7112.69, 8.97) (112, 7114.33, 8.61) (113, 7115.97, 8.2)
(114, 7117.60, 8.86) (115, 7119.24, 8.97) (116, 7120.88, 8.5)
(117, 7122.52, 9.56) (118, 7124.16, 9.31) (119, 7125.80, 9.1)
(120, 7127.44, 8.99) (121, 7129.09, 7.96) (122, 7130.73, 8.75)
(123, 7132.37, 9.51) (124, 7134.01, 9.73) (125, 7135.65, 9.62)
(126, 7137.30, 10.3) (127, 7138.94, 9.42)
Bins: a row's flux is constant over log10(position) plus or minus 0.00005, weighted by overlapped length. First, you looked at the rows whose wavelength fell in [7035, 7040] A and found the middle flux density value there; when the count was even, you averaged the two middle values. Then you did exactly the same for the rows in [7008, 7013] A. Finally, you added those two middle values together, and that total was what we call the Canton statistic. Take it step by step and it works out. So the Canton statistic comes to 18.83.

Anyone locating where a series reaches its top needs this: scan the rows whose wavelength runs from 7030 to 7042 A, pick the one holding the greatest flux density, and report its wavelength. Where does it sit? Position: 7036.13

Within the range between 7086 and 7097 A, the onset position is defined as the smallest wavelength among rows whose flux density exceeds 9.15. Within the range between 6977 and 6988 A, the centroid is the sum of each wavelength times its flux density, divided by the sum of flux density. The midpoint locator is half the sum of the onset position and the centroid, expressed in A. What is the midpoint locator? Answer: 7035.6 A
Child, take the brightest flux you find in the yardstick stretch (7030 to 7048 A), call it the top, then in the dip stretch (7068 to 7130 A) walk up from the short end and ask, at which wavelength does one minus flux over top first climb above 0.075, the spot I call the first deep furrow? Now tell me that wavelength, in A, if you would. 7068.61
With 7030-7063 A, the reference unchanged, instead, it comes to 7034.51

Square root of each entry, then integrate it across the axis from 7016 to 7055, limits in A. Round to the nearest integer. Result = 118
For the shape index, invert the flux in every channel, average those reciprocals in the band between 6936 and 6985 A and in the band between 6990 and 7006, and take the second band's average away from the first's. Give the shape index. -0.0054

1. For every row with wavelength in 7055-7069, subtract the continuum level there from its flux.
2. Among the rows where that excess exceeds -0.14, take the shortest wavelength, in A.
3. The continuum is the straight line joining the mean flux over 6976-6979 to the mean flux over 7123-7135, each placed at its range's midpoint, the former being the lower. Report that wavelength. 7057.22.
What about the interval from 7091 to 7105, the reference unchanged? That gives 7094.70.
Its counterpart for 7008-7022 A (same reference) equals 7008.64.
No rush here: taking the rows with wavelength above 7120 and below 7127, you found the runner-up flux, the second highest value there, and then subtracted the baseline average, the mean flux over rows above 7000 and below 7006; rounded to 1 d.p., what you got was 0.8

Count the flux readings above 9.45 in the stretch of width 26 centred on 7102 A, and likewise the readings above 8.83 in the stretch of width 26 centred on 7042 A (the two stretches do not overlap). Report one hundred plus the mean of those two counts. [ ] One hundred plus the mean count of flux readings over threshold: 107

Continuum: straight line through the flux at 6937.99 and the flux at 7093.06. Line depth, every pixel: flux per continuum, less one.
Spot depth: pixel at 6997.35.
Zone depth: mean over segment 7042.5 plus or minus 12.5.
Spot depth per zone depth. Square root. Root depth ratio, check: 1.5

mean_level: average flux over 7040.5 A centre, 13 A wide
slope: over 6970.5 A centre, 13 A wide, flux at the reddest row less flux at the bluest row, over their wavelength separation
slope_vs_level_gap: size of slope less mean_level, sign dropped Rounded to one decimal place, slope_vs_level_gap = 9.1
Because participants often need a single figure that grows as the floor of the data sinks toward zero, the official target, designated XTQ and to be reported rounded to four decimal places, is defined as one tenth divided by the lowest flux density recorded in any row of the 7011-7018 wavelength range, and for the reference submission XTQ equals 0.0115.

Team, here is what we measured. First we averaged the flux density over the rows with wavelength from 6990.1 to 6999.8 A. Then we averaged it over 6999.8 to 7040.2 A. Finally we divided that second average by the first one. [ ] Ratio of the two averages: 0.99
